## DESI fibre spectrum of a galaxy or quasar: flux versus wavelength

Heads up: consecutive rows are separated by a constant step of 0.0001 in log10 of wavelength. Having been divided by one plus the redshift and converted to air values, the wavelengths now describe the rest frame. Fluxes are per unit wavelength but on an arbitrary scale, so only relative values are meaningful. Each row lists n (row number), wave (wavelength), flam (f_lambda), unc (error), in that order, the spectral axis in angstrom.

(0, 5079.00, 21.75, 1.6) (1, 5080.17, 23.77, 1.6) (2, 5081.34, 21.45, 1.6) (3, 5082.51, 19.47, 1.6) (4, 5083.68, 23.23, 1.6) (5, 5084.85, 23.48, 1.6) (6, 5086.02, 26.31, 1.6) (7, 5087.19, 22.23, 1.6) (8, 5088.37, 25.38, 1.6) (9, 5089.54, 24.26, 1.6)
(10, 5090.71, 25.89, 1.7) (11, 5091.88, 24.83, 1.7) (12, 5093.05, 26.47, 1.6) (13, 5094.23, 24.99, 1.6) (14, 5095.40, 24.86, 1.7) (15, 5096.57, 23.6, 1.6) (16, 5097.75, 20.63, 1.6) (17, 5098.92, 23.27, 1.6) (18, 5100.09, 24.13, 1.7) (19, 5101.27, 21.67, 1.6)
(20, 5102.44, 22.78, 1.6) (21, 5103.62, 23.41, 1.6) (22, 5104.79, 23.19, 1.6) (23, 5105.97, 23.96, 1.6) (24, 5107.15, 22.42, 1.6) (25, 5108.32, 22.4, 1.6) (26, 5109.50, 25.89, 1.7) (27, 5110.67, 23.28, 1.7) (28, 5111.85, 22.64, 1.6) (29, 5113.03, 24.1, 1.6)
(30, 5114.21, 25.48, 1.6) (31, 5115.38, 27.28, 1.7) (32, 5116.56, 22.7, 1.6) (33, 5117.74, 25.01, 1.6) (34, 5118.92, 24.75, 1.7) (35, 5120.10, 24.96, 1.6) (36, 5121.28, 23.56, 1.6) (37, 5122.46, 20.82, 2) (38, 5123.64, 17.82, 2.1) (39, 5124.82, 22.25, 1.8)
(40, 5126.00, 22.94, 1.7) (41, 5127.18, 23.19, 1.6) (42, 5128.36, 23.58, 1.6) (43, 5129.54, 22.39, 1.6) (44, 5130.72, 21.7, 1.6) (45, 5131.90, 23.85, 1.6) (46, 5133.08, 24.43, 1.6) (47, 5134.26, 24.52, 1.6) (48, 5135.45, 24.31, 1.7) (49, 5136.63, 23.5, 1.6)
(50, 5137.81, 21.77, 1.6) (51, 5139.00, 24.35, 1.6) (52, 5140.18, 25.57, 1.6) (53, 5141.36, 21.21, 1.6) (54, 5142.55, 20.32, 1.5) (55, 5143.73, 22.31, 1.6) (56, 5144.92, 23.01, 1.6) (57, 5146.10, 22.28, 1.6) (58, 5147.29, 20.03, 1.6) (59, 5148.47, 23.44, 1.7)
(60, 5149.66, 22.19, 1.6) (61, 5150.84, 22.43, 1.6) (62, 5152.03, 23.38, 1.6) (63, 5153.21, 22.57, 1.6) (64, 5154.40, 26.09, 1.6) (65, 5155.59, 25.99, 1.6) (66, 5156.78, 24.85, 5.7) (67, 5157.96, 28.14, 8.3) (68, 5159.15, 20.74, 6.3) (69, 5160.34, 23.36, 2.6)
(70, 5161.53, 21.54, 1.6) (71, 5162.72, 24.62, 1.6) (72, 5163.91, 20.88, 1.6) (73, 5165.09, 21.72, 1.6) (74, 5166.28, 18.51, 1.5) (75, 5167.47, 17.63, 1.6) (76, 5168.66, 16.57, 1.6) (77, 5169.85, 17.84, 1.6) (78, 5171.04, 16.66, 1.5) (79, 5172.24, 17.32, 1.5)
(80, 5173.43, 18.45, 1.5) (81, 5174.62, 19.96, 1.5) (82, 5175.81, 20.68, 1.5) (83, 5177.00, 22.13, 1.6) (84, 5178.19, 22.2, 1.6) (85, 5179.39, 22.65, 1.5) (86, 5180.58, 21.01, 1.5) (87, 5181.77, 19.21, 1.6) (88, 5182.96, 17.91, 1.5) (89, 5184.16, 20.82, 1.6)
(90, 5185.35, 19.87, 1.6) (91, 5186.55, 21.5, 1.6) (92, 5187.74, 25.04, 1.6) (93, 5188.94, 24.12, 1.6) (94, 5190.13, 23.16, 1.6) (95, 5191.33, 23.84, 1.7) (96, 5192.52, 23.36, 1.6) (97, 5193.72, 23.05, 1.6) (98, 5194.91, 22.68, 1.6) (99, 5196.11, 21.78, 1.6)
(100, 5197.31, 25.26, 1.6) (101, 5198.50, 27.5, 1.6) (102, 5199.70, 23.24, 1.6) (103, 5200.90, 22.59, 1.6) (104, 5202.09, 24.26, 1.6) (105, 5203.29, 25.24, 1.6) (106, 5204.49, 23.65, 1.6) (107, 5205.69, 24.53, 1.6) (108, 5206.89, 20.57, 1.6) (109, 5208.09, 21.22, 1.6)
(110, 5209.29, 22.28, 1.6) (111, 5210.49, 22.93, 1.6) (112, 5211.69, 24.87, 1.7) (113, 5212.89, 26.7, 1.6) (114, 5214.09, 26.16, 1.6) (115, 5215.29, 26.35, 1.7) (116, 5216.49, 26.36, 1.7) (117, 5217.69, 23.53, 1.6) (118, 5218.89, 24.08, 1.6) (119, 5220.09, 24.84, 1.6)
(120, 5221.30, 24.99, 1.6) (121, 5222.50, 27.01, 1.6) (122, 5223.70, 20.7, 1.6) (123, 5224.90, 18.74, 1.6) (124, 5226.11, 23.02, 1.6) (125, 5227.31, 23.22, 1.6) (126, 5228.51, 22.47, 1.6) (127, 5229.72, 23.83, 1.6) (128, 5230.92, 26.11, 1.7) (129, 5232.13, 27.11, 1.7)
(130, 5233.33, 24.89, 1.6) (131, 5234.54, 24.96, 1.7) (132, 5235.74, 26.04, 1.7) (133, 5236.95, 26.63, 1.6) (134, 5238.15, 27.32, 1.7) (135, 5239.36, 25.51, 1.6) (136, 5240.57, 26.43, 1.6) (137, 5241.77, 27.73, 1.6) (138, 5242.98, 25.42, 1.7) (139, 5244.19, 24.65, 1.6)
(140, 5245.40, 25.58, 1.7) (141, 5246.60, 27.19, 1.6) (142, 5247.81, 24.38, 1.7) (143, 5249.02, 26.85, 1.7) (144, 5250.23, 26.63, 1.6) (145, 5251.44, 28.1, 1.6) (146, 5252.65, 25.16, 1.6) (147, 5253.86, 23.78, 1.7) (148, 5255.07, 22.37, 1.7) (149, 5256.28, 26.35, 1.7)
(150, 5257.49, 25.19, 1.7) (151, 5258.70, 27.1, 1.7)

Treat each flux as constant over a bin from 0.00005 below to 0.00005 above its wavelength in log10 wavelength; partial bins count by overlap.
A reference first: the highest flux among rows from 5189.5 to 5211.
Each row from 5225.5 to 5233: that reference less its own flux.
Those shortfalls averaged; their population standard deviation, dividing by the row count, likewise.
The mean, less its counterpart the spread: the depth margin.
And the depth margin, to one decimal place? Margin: 1.5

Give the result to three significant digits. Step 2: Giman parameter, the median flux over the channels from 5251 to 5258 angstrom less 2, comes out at 23.2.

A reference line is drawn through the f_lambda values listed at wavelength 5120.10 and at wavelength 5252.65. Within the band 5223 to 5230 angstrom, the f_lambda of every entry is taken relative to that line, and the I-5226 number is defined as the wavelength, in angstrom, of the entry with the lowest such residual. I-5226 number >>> 5224.90 angstrom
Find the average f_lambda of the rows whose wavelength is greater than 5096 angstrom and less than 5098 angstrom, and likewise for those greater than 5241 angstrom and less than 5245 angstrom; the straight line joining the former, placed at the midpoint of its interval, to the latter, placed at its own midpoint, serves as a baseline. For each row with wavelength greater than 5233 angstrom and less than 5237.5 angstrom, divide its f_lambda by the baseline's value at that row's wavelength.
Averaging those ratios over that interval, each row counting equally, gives 0.996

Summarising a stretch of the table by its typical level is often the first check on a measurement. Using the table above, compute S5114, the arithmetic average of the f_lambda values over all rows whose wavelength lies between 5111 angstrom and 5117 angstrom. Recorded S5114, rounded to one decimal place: 24.4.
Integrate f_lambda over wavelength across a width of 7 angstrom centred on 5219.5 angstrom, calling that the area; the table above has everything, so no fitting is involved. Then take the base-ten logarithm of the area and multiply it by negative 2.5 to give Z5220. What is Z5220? -5.6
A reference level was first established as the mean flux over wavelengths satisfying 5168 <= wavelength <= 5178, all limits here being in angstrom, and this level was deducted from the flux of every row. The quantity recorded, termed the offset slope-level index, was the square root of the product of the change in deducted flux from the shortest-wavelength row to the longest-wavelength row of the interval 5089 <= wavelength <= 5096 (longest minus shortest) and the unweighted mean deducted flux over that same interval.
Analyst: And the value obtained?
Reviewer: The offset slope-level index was 2.0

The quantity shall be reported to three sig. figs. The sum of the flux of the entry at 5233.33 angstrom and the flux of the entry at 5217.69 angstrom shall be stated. 48.4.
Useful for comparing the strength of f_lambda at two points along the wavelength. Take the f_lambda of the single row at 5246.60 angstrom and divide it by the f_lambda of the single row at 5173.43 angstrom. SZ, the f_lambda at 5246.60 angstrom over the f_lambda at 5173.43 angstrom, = 1.47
